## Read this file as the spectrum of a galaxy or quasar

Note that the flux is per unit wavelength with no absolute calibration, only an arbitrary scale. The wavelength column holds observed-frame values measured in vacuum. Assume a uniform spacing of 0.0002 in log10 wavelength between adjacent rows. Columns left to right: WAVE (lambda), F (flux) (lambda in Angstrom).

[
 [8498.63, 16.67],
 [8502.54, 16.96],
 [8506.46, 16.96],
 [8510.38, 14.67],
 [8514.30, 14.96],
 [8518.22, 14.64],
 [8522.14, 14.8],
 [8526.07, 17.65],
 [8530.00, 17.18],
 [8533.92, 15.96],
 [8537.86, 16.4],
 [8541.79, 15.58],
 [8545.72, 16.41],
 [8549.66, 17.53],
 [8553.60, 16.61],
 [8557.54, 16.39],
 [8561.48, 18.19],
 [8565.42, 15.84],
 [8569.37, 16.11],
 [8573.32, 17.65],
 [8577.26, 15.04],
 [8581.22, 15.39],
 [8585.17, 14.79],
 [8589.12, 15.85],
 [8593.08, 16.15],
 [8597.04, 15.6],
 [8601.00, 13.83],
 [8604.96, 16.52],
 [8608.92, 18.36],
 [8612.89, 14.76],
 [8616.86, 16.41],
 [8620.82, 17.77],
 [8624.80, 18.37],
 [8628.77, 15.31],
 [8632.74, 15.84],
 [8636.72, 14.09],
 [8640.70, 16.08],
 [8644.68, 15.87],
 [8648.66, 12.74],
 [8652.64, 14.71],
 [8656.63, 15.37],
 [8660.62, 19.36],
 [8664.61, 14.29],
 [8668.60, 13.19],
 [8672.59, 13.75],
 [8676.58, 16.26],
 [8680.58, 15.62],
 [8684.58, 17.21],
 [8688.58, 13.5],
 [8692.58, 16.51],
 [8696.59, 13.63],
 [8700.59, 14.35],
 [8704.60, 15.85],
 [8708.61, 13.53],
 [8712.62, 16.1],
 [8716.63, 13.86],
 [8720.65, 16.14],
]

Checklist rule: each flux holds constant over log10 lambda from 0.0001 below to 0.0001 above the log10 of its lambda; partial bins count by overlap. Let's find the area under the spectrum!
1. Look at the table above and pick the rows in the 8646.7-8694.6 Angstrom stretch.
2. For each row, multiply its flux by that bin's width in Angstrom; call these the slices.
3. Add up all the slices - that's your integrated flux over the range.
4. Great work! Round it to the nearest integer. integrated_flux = 729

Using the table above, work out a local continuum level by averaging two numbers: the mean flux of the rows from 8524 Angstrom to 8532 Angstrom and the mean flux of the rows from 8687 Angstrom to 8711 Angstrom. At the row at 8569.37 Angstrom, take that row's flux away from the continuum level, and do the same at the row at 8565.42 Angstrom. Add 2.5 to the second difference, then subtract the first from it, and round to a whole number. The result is 3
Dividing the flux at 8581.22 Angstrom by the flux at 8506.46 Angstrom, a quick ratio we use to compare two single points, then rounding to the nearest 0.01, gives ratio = 0.91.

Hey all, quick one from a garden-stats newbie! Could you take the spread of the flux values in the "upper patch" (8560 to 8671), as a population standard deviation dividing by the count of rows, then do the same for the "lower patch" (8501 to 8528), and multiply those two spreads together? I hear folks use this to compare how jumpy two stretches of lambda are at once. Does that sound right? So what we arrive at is 1.93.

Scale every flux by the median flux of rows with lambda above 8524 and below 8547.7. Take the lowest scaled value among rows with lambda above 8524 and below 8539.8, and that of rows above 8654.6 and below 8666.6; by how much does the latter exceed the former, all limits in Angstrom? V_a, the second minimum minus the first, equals -0.10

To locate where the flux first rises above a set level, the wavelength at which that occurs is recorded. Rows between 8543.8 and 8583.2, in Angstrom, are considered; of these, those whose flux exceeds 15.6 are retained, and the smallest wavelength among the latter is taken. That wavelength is 8545.72 Angstrom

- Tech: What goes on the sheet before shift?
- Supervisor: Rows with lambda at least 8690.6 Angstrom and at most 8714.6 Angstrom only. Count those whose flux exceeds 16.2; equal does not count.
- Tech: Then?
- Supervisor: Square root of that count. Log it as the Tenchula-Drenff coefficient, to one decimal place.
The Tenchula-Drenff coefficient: 1.0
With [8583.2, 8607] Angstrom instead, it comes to 1.0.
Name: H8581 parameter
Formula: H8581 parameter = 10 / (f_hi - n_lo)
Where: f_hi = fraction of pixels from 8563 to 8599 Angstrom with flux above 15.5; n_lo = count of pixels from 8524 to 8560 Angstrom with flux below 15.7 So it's -30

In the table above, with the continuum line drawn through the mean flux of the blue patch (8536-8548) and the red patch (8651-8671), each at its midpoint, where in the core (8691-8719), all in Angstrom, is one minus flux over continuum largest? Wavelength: 8708.61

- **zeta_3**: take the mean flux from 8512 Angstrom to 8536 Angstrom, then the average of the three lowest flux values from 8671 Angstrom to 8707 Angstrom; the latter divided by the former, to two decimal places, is 0.86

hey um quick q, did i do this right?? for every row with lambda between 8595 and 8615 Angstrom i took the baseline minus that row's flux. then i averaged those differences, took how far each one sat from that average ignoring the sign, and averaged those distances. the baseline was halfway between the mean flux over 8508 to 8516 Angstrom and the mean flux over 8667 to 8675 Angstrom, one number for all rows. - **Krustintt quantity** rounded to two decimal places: 1.30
